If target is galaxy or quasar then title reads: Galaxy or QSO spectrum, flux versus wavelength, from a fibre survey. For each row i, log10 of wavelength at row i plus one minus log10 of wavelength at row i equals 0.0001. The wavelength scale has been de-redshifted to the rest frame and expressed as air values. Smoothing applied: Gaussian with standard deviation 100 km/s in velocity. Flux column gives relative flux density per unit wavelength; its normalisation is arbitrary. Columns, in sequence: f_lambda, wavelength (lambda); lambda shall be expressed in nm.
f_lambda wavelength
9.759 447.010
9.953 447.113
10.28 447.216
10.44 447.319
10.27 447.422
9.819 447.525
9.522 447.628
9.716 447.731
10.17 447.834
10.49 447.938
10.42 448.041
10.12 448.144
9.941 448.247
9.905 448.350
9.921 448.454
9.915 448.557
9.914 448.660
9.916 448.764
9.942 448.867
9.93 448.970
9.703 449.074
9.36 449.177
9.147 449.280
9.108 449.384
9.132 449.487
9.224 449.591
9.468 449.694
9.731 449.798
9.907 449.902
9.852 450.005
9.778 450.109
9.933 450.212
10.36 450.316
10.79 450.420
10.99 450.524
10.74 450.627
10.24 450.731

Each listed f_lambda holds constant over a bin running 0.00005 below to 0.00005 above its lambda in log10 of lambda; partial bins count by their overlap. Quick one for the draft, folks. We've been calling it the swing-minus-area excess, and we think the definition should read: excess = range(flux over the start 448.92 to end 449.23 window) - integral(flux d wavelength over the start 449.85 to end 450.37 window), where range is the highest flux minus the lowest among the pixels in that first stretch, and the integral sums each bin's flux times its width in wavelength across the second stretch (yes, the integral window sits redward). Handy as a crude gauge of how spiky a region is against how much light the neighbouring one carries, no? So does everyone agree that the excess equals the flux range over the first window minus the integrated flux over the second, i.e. -4.6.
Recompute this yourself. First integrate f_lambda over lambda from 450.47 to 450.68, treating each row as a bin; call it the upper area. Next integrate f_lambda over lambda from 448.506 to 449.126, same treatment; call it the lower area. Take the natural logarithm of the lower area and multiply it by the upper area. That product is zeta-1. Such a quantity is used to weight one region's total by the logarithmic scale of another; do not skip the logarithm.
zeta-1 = 4.1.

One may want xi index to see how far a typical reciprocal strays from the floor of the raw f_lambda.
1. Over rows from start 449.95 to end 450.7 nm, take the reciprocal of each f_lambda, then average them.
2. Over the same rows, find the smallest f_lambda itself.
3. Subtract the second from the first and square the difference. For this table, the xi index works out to 94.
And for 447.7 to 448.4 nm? 92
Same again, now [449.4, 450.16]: 81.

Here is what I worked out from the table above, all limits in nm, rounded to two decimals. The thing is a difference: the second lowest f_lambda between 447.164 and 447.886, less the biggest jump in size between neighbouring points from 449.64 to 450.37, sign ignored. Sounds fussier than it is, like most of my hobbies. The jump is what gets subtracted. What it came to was 9.29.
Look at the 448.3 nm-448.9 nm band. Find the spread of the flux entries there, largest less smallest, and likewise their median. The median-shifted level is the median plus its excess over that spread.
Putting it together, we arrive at 19.8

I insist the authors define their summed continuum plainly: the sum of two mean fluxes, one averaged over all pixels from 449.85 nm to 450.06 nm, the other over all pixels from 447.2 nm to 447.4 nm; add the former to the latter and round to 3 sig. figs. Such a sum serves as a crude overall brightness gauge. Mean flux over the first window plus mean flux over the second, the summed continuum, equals 20.2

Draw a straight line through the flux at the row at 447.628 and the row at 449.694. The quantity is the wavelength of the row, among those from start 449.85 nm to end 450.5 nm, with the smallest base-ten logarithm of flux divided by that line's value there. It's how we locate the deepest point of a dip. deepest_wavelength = 450.109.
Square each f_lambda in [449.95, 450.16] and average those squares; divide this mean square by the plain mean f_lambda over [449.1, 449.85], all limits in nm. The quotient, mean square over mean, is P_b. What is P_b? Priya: 10.3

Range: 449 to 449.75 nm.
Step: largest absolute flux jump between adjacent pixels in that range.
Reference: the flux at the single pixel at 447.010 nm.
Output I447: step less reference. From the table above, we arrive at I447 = -9.4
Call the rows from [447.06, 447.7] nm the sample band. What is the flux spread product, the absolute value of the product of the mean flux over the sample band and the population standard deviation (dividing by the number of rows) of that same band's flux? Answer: 3.16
